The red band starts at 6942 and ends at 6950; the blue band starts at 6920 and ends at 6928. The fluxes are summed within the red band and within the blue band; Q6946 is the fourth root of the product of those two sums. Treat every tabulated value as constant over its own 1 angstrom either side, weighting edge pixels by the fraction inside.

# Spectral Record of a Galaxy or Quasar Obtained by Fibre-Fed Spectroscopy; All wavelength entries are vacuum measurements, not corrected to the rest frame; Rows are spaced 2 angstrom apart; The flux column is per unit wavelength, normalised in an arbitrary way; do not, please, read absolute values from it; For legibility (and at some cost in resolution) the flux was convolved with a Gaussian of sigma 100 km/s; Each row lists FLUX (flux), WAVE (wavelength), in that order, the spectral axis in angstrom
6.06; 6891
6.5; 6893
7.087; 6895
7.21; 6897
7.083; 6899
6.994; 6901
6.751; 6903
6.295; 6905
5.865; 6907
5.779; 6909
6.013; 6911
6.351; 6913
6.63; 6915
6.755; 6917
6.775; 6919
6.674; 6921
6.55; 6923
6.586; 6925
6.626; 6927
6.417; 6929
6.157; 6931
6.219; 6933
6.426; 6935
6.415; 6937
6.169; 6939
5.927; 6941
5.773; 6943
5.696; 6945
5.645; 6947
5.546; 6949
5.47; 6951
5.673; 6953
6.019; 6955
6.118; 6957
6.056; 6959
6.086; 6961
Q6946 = 4.95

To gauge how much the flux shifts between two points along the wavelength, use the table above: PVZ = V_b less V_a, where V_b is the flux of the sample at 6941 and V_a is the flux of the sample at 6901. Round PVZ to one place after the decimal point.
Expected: -1.1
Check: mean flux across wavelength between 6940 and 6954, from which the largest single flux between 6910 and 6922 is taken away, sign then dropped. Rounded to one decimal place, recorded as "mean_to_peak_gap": 1.1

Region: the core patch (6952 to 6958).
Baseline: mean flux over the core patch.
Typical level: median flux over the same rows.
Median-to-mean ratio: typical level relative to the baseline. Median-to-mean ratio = 1.014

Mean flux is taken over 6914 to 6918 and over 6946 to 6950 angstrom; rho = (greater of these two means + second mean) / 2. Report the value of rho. 6.14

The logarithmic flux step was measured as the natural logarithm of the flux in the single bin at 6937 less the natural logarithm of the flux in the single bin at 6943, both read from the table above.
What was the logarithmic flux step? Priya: 0.11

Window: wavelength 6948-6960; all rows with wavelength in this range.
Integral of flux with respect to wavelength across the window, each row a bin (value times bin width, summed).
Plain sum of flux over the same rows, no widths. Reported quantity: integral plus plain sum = 105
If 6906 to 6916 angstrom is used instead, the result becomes 92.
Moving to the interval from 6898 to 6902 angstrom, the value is 42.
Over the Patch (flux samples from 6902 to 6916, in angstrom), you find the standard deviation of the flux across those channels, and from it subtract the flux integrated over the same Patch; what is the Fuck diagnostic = -87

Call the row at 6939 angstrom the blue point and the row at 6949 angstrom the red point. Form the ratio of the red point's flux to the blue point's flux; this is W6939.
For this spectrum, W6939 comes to 0.90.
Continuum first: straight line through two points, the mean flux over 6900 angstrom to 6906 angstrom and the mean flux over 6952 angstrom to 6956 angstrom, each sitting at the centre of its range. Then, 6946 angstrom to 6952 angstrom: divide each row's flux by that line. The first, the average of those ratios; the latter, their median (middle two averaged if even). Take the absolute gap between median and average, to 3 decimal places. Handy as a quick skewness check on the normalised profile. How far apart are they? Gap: 0.001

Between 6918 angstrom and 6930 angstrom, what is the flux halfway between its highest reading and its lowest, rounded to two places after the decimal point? 6.60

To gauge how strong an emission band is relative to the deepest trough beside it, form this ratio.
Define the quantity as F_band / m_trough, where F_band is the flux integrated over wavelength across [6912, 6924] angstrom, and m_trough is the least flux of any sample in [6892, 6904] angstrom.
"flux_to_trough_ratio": 12.2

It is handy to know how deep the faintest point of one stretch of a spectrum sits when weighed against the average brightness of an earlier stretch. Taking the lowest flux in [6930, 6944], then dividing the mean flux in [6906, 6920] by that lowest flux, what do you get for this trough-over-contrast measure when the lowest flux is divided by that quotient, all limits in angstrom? 5.28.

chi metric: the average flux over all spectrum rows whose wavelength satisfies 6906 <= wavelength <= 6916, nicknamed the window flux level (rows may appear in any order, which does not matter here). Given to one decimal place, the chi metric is 6.1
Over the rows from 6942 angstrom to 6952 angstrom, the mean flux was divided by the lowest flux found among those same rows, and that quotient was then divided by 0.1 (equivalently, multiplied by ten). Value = 10.3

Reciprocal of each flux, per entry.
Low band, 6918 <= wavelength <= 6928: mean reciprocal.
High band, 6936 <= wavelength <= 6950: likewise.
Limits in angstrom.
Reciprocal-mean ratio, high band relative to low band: 1.13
